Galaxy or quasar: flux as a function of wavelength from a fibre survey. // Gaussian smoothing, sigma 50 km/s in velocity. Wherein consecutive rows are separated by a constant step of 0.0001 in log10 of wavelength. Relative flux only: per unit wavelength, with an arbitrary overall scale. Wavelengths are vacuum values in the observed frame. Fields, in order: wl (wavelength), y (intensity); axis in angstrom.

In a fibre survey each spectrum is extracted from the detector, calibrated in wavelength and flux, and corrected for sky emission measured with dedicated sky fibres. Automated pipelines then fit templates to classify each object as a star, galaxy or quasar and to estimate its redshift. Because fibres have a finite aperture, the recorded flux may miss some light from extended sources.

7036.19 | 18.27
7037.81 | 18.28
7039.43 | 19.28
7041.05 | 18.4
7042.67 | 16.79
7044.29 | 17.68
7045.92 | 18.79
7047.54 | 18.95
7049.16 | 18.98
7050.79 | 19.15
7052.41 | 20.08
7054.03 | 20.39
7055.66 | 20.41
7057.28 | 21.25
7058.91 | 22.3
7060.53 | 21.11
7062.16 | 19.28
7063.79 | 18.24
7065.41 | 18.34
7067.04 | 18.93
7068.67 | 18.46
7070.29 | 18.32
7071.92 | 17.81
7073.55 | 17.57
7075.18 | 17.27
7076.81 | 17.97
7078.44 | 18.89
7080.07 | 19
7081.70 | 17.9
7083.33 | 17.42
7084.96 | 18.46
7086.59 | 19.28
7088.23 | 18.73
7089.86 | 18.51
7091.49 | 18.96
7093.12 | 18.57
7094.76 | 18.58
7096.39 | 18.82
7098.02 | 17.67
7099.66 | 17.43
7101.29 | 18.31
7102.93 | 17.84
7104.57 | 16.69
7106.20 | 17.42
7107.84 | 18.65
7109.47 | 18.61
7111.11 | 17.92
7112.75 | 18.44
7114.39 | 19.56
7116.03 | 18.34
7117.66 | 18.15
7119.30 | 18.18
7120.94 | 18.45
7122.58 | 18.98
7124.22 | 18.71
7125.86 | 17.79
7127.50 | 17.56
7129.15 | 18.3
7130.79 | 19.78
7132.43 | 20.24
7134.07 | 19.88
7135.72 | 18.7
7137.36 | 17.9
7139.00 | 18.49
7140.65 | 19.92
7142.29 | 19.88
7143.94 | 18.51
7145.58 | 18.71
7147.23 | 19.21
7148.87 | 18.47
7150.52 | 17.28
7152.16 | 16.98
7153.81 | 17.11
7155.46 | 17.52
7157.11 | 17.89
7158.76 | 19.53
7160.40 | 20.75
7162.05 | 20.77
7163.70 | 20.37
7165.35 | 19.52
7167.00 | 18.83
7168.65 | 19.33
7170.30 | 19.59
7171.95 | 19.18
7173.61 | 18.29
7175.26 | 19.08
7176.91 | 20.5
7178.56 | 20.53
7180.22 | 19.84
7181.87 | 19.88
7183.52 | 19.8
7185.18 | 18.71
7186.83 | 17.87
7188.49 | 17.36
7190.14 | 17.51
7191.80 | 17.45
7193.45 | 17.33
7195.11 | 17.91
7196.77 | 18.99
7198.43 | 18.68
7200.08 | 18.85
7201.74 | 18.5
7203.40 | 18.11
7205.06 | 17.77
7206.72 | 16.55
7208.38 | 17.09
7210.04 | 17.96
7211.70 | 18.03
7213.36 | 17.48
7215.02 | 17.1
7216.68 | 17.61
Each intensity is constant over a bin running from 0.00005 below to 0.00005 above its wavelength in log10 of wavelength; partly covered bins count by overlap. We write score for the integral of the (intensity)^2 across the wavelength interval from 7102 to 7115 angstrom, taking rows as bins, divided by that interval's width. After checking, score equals 329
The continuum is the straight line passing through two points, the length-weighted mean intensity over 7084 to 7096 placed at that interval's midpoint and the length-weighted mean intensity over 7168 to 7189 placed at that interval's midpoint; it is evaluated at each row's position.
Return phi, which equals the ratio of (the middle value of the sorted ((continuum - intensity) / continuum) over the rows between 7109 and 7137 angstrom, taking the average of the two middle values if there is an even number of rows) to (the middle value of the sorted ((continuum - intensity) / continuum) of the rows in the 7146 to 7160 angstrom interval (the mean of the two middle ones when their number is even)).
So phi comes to 0.3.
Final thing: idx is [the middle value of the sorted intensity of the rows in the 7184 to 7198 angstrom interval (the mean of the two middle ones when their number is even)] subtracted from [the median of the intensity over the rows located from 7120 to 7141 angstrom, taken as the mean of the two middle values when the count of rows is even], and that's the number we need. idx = 1.01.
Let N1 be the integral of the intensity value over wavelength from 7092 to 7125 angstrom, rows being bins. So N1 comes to 603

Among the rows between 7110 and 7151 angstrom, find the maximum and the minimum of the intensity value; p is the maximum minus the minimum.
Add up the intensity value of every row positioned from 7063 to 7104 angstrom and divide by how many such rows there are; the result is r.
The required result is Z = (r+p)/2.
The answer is 10.6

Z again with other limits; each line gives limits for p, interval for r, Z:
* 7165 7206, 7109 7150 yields 11.0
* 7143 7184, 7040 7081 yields 11.4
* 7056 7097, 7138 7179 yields 12.0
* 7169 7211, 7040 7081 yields 11.5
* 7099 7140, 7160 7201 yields 11.3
